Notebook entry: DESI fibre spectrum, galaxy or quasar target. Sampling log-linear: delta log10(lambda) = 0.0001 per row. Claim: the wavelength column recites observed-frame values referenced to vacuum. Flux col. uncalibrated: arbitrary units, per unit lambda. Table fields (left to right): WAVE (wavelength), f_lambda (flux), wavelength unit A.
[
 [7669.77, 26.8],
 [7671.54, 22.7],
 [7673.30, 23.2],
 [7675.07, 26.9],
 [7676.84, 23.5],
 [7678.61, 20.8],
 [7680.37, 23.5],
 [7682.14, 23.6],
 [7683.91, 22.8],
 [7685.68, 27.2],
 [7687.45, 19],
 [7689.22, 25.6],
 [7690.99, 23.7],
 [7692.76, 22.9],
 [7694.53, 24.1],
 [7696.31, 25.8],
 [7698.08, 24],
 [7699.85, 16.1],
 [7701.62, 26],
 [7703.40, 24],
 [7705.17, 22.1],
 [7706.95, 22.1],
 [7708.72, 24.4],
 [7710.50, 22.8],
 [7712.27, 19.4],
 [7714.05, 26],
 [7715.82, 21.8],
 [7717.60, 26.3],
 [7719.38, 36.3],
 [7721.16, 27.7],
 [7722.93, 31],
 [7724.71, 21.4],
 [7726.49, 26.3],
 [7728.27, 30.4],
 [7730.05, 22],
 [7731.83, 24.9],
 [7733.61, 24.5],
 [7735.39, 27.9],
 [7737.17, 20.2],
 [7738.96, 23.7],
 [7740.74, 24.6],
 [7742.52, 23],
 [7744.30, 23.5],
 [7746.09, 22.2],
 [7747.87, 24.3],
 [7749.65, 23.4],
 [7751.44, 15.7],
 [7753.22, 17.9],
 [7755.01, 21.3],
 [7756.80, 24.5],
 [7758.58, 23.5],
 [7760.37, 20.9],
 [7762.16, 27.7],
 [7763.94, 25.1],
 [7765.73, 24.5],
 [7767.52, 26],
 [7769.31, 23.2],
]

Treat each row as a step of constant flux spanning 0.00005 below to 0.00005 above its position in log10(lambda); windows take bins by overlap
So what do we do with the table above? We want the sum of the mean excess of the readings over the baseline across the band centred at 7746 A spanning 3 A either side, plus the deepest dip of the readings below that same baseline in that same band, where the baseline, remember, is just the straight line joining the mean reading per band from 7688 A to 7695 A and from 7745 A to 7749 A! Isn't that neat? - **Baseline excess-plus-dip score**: 1.1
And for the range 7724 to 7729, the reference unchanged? 4.7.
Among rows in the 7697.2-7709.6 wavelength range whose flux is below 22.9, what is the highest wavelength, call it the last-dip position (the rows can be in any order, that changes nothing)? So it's 7706.95 A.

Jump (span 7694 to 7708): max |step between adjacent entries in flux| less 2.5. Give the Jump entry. 7.4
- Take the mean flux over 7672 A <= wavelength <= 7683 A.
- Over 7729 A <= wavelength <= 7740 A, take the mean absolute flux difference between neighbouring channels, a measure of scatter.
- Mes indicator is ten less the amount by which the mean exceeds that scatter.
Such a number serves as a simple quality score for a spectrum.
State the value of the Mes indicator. -10.0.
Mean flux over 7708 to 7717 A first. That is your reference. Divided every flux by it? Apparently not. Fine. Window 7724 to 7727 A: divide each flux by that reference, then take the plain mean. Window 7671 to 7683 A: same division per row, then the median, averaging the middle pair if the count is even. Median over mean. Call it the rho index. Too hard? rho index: 0.99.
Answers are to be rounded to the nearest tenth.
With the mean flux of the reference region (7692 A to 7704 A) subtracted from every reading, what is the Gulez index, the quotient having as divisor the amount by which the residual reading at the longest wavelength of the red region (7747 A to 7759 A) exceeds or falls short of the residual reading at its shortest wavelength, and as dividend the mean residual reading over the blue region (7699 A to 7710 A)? 1.0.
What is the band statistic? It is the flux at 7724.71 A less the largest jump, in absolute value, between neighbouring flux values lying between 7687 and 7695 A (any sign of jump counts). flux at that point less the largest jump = 15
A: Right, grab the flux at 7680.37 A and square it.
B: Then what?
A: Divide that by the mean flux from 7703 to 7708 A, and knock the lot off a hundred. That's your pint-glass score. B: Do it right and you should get 75.7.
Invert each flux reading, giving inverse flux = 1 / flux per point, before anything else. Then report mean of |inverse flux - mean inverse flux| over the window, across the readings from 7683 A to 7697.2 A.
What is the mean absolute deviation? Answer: 0.0033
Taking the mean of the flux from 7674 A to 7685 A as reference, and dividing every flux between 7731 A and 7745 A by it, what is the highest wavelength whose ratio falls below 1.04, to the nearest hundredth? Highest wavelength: 7744.30 A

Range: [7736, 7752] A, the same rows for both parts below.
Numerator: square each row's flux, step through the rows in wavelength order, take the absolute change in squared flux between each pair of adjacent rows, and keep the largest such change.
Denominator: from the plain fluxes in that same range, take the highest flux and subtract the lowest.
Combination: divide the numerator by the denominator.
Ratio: 34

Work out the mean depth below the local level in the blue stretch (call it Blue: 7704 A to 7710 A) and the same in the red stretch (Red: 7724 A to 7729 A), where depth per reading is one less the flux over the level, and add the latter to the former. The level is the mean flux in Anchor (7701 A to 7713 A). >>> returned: -0.13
